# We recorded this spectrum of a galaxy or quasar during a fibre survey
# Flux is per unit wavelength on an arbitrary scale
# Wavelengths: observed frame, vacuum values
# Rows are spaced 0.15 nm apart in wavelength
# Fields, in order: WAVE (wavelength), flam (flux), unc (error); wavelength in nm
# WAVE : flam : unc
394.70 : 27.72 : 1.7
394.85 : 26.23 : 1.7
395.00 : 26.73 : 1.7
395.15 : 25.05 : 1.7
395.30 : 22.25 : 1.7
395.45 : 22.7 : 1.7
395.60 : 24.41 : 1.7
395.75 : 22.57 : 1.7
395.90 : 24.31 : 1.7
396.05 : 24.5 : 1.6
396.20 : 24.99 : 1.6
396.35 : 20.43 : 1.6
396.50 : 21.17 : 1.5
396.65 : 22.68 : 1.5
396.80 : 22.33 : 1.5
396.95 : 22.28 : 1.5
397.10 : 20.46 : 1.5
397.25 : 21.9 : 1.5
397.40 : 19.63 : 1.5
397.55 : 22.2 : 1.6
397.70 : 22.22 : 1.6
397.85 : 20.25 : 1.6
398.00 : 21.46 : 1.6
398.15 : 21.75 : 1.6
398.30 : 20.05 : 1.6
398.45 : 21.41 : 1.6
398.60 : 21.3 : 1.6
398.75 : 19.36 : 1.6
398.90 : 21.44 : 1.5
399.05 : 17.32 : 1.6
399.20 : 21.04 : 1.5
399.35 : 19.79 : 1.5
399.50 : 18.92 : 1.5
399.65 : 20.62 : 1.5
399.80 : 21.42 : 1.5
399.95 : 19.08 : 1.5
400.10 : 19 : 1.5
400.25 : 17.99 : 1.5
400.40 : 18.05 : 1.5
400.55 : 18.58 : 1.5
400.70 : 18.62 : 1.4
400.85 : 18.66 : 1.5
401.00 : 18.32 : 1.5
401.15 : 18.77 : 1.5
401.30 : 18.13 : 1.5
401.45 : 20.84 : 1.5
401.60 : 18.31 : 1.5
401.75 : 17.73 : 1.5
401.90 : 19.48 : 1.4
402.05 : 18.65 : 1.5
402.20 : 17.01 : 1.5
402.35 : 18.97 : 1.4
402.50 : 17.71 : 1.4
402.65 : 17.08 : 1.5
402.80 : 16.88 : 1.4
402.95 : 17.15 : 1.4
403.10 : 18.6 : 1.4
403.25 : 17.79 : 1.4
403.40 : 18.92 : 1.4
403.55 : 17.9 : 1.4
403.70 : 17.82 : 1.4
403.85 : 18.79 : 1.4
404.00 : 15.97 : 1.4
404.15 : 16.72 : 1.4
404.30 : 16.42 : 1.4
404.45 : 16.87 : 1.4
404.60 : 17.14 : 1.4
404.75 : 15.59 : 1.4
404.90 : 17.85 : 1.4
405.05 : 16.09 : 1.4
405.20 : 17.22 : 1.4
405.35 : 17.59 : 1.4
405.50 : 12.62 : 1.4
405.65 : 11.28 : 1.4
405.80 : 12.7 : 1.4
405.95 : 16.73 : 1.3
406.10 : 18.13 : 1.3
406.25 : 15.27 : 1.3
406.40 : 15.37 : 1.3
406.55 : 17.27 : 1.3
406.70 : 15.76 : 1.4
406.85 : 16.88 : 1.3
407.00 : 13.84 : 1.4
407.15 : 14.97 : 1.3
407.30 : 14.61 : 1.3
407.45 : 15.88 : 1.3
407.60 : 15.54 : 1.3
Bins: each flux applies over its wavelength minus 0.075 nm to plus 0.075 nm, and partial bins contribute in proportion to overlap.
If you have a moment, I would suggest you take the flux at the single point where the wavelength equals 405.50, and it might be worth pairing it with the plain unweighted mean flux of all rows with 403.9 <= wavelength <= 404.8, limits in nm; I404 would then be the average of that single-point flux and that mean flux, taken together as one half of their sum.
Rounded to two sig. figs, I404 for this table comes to 15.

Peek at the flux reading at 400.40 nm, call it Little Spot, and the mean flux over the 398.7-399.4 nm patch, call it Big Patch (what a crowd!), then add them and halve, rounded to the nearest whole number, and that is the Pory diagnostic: 19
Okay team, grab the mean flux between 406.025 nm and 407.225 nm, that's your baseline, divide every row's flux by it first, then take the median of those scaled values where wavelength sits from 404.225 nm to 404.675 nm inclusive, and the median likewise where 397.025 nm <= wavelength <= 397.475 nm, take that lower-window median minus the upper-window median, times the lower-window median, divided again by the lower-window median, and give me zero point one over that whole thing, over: 0.44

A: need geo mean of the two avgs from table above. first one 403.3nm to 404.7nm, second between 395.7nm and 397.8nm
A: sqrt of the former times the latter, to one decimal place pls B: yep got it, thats 19.7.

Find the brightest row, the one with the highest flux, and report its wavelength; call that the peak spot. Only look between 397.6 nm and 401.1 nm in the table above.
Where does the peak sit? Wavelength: 397.70 nm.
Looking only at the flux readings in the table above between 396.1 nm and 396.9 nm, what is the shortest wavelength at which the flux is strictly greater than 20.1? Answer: 396.20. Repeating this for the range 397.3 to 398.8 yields 397.55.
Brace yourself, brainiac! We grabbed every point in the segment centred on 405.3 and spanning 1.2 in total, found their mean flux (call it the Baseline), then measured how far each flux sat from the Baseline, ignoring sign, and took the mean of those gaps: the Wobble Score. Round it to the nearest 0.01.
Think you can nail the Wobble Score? 2.19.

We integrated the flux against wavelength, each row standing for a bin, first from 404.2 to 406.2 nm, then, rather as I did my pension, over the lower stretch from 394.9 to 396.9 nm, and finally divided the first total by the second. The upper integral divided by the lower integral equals 0.678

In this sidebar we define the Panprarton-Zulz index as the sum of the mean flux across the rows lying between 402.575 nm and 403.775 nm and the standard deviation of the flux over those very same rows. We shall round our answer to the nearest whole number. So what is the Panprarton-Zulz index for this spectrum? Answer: 18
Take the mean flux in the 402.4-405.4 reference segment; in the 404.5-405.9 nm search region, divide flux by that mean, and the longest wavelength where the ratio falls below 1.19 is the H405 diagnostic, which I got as 405.80 nm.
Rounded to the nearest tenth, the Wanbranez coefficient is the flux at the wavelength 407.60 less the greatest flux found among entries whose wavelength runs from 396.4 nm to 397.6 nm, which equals -7.1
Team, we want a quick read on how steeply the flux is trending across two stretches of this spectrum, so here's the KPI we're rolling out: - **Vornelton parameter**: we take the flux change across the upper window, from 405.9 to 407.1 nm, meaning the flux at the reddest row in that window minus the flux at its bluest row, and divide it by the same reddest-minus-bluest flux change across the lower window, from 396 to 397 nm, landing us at 1.3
